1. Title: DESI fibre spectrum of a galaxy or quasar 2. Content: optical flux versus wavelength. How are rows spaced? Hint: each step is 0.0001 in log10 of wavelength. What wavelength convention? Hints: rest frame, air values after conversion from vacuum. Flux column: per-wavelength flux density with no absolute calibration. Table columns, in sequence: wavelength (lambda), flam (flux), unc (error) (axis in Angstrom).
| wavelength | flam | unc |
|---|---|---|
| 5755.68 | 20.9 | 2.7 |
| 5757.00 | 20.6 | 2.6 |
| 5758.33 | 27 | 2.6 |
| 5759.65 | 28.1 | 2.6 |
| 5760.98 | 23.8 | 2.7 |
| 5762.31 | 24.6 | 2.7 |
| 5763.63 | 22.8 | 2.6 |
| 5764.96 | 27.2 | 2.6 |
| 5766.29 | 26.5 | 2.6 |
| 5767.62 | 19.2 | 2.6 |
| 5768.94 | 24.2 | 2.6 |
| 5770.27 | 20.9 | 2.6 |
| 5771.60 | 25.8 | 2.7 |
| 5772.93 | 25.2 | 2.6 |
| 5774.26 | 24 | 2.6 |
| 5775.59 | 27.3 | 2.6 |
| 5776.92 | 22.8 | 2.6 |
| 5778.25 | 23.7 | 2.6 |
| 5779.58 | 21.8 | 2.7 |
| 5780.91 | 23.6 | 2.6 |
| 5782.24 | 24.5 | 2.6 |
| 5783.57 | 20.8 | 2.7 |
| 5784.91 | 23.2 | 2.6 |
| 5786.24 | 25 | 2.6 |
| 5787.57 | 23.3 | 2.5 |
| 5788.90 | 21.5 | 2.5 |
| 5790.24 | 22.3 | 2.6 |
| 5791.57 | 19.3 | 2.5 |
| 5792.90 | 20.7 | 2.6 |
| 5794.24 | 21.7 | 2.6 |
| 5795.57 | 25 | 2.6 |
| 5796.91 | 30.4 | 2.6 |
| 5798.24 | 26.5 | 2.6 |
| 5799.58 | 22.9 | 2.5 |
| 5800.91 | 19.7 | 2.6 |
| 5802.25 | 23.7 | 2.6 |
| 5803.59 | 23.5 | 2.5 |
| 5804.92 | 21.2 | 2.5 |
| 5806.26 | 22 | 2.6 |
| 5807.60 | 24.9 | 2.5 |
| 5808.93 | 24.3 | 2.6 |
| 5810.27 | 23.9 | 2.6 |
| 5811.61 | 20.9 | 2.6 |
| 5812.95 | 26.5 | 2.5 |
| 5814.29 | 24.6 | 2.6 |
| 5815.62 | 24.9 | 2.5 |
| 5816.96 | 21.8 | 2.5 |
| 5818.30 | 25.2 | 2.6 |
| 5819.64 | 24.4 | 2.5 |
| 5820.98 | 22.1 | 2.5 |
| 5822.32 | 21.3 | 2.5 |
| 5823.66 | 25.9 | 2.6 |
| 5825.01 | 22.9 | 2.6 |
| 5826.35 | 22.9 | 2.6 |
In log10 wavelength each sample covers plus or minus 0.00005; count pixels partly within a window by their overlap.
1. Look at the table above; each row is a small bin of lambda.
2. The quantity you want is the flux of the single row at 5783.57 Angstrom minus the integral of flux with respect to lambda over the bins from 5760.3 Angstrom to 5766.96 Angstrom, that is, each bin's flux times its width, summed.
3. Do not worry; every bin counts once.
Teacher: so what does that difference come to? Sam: -145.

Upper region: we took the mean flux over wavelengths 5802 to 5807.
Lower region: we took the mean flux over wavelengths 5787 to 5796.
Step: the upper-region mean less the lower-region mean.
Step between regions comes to 0.6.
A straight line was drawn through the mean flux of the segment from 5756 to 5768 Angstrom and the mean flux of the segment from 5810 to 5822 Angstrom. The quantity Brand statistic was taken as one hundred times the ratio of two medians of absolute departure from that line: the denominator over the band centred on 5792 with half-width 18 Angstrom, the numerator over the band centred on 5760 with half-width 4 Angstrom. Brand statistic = 142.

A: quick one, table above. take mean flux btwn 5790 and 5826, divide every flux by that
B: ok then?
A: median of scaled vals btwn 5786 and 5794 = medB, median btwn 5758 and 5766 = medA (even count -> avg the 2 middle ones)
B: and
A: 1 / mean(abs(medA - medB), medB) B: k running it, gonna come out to 1.82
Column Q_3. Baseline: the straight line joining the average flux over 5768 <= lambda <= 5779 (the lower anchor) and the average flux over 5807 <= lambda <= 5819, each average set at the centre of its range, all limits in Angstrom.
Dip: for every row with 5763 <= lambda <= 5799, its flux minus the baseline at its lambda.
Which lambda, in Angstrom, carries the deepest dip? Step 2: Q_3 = 5767.62 Angstrom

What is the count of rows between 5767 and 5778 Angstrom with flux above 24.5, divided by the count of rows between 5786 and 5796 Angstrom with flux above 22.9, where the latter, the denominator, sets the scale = 1.0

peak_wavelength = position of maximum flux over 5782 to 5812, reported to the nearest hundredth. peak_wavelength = 5796.91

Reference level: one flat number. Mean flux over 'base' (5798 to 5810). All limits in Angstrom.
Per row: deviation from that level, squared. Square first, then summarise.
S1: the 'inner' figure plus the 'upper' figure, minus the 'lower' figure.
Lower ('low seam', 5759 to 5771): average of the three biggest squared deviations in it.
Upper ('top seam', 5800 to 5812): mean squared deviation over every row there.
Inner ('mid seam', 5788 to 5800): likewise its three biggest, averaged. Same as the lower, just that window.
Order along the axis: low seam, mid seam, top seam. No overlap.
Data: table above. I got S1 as 10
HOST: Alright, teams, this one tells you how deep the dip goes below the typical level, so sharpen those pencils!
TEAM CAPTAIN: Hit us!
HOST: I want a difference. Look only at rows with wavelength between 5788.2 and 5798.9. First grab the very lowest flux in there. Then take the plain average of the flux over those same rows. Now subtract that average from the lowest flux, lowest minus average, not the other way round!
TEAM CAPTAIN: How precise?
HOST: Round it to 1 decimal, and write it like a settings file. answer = -4.1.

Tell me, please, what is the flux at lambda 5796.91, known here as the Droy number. 30.4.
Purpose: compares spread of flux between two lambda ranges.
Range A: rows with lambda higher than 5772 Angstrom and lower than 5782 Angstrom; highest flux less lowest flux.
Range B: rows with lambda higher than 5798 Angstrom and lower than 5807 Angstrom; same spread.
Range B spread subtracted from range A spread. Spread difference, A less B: -1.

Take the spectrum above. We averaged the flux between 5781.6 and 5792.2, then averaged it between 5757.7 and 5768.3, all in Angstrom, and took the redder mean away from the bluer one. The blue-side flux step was 2.4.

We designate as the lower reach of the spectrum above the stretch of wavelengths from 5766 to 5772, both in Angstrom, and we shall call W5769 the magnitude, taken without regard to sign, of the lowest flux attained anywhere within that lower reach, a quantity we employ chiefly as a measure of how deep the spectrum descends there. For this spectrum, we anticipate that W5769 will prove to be 19.2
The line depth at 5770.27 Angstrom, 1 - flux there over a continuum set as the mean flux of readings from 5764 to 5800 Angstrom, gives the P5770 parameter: 0.12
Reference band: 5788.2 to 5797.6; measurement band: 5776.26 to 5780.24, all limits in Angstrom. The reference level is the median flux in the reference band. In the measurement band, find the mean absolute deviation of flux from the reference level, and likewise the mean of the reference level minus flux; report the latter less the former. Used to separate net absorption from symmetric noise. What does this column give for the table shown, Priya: -2.1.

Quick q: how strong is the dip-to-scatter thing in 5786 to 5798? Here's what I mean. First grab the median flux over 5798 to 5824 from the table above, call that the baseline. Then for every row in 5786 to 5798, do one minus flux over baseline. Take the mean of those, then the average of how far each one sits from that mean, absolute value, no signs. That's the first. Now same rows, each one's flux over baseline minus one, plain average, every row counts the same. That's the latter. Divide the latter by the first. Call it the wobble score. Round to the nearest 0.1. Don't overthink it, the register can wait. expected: -0.2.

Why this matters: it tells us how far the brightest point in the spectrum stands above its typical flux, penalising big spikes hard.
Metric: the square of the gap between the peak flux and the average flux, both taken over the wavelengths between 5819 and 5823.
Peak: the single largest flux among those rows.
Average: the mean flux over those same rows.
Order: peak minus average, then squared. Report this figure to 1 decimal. 3.2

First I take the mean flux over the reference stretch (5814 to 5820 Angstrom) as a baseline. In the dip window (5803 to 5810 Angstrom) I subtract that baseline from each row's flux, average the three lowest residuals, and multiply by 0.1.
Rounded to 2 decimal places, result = -0.19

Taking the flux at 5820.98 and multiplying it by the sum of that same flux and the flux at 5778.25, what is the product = 1012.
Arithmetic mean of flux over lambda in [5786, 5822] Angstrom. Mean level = 23.4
